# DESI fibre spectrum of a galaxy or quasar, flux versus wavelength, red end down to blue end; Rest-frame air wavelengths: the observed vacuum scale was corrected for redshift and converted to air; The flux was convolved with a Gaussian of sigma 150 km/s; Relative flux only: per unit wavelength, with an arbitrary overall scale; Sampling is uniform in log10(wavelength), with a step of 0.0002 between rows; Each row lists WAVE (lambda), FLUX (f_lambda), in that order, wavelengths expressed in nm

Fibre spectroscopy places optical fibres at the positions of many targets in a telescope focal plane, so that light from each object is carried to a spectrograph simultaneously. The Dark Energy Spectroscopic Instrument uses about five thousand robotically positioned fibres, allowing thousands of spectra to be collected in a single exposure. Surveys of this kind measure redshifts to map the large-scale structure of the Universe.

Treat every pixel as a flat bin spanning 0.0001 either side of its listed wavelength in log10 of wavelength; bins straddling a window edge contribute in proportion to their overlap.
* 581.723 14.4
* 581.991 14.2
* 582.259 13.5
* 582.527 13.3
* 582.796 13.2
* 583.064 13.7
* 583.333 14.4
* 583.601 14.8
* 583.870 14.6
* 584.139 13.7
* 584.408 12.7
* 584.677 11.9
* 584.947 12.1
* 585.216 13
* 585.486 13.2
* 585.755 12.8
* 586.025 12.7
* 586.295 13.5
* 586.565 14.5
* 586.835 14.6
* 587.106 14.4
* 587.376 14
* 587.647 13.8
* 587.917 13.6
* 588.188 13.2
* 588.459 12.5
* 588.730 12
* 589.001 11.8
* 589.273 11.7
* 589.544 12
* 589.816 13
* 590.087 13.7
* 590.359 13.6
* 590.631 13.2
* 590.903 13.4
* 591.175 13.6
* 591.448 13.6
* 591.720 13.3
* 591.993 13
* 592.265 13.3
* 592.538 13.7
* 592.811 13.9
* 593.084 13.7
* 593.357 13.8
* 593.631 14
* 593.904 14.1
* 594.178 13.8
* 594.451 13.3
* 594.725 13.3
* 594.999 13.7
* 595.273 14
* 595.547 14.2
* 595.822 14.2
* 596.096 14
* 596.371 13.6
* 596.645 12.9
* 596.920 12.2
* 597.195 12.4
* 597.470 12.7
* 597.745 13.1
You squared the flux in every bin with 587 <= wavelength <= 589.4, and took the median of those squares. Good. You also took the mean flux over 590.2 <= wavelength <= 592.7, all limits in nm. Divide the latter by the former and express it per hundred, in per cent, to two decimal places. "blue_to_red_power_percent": 7.70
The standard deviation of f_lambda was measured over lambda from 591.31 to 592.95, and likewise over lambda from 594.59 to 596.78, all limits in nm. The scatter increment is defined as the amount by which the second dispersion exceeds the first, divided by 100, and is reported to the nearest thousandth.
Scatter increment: 0.001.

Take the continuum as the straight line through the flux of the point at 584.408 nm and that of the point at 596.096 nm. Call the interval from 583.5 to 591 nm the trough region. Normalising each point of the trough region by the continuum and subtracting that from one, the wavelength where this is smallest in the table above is 583.601 nm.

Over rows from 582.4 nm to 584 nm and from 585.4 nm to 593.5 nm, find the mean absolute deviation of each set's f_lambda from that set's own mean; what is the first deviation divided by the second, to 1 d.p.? 1.1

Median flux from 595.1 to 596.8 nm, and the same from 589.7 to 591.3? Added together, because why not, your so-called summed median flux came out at 27.5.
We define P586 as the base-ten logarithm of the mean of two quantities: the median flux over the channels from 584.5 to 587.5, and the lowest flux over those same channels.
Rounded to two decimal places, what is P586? 1.10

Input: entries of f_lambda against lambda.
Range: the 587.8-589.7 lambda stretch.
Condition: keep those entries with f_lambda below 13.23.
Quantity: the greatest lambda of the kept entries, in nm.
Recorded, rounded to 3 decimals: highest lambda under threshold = 589.544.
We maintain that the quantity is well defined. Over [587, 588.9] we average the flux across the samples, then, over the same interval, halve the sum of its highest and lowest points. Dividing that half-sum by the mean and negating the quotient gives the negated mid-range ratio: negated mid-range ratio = -0.99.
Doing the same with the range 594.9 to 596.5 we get -1.00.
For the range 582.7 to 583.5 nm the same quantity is -1.00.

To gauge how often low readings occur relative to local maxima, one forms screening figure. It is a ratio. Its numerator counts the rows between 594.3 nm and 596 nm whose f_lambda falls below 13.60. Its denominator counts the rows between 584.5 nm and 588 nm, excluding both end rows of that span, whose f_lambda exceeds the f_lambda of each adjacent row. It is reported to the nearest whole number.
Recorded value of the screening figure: 1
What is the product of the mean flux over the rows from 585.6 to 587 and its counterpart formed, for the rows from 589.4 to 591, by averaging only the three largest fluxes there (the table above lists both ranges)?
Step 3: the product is 185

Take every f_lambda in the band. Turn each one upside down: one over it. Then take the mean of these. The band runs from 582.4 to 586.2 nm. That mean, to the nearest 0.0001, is 0.0755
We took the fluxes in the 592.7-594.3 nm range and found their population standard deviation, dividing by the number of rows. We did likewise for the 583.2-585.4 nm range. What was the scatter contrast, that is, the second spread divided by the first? 7.9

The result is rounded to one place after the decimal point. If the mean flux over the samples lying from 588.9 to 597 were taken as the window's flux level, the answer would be 13.4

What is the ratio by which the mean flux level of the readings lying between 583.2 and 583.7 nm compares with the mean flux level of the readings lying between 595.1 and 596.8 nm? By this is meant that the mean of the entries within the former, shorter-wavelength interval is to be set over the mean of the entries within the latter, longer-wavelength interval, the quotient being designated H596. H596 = 1.06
